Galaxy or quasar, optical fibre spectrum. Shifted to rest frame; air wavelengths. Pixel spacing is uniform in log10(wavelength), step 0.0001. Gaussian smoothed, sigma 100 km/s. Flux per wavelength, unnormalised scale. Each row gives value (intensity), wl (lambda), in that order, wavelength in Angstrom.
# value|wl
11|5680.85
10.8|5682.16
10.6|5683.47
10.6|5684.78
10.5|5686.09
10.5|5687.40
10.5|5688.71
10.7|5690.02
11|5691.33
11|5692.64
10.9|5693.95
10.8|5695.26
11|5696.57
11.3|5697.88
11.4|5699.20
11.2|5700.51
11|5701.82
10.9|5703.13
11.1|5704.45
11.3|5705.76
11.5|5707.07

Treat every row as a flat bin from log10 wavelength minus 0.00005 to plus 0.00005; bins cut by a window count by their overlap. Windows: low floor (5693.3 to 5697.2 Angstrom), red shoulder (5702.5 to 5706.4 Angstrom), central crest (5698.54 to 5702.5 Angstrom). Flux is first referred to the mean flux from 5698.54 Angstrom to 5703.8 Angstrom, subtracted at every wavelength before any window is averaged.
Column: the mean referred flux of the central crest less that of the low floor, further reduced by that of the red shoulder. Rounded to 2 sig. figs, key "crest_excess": 0.32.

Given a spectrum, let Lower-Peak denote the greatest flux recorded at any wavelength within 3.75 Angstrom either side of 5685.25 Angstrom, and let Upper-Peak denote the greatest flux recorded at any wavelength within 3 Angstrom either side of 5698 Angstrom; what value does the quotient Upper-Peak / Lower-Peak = 1.06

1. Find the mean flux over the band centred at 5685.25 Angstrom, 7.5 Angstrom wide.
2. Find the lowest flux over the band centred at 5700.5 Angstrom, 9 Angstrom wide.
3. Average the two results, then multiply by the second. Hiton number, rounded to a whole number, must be 117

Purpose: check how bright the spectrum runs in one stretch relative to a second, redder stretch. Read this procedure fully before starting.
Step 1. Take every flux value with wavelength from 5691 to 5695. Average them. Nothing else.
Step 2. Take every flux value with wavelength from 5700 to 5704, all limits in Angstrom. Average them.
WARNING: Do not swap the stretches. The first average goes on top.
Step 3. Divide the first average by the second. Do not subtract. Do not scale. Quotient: 0.99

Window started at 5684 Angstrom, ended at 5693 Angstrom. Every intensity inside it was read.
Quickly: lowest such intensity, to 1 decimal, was 10.5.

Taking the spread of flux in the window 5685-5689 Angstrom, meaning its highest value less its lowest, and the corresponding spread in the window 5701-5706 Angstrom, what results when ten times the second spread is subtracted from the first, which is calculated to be -4.0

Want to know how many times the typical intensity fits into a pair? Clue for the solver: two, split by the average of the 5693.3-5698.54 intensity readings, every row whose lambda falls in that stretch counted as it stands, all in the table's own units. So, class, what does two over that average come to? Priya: 0.182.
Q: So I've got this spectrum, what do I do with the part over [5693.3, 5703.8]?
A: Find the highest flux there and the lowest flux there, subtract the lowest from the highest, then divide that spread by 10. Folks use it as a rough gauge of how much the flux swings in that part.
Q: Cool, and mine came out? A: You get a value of 0.060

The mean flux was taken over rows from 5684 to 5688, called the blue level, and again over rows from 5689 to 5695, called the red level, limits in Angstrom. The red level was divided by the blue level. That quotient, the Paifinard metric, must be 1.03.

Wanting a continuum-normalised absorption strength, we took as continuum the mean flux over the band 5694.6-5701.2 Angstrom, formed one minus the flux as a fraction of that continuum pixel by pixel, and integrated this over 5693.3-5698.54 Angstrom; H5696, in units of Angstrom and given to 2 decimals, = 0.07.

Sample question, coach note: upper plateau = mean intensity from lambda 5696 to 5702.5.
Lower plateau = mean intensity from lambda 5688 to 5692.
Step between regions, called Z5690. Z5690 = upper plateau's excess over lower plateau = 0.45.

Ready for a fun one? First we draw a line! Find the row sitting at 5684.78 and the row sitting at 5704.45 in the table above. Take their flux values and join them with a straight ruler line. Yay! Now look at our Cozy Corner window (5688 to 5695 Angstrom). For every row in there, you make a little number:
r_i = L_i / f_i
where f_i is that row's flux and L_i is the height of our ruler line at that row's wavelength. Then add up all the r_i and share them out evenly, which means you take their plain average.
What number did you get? 1.00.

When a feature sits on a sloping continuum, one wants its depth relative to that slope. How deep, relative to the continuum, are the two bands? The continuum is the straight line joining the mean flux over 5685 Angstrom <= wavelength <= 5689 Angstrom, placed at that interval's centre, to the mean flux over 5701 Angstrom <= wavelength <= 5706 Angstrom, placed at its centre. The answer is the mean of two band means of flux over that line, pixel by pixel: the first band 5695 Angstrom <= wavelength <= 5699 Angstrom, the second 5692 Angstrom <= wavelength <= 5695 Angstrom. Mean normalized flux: 1.02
